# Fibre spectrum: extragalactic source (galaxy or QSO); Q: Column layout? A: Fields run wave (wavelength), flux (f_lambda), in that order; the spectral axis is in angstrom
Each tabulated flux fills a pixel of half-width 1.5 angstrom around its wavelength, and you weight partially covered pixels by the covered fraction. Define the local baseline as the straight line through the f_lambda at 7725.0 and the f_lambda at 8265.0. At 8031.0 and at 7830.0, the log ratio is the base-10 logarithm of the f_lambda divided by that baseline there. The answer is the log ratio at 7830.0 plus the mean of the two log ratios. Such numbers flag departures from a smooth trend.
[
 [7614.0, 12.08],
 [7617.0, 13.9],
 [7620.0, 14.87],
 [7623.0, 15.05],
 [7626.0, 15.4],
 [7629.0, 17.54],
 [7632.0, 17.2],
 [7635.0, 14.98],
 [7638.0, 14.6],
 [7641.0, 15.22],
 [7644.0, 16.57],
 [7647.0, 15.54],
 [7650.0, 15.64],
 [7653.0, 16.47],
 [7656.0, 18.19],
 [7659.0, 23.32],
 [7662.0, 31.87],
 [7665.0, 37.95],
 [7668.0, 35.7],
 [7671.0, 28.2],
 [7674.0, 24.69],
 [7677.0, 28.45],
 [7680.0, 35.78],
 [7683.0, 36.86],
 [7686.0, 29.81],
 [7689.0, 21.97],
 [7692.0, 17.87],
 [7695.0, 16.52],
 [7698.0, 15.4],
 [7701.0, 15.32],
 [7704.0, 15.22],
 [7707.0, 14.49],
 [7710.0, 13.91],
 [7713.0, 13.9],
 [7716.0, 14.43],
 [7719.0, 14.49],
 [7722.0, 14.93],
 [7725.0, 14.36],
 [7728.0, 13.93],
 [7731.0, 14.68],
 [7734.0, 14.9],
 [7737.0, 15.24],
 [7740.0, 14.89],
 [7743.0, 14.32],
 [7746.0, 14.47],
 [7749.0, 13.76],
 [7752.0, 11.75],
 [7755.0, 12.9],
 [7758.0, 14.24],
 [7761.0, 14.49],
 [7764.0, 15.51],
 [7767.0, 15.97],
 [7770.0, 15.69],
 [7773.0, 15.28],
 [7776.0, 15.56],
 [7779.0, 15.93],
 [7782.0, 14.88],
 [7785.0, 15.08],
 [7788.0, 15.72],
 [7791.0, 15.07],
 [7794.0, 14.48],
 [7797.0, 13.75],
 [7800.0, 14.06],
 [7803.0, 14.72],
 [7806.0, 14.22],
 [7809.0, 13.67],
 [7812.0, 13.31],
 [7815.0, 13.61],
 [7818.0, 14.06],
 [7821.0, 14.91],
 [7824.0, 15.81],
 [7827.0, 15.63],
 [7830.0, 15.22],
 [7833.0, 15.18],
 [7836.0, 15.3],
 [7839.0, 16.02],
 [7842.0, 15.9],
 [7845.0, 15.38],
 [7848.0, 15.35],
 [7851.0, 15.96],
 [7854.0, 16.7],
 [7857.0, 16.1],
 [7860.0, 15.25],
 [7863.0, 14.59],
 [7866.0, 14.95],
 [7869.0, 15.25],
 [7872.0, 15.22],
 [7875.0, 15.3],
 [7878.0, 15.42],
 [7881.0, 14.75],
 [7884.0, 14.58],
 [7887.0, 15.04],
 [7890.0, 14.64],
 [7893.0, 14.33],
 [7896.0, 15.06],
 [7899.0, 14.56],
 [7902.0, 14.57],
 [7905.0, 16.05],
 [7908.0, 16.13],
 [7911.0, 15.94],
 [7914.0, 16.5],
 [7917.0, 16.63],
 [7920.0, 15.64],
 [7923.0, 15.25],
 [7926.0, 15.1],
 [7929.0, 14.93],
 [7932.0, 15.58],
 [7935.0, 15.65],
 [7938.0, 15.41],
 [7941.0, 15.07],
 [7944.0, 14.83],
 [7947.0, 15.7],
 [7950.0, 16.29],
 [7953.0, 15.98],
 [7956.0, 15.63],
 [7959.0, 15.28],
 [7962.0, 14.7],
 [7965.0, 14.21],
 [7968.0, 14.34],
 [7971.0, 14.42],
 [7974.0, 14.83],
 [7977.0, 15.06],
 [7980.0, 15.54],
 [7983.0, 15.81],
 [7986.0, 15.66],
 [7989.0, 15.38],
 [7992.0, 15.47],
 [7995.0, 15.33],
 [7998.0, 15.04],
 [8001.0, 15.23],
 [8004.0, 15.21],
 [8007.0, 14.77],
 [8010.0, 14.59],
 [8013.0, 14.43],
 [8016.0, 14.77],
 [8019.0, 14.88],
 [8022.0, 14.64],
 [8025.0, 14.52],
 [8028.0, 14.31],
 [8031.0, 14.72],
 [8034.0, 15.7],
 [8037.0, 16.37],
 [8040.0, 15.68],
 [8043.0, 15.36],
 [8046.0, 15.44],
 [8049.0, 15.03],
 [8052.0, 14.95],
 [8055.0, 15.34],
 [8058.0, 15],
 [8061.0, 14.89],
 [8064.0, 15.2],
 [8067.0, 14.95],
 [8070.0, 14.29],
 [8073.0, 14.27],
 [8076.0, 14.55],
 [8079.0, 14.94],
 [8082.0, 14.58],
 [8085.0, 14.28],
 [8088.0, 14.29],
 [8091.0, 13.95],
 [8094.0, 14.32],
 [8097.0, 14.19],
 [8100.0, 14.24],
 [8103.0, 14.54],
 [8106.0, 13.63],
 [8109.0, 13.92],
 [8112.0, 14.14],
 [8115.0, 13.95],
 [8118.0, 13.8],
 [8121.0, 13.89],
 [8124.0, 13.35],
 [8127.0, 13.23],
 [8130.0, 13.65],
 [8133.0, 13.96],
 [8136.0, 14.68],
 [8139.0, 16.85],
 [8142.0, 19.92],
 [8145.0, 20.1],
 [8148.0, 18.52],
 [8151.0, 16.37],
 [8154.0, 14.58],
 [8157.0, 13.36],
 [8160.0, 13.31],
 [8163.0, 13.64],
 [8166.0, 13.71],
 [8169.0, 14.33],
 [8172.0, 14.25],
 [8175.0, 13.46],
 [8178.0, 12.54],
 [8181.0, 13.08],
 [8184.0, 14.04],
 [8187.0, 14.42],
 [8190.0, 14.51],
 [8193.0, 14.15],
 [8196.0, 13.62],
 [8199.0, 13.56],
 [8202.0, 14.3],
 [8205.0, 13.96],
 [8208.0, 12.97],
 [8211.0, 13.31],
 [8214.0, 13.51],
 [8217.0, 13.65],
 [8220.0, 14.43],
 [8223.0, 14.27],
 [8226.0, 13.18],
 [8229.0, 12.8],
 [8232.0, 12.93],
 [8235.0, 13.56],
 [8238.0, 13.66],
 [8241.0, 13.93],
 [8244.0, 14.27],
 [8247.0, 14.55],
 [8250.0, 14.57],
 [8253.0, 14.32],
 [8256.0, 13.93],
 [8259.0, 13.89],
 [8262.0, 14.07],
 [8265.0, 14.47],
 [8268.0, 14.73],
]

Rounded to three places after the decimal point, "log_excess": 0.041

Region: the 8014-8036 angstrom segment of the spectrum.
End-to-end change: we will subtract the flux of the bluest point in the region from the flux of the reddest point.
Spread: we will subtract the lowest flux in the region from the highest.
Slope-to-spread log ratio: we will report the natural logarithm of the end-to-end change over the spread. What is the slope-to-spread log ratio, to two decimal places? -0.40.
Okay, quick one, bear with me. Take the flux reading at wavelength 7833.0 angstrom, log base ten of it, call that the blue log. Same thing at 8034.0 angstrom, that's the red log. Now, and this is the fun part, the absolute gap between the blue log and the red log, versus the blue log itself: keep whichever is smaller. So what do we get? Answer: 0.015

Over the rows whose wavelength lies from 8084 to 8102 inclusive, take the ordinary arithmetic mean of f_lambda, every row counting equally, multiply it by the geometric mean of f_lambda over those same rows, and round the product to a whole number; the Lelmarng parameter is 202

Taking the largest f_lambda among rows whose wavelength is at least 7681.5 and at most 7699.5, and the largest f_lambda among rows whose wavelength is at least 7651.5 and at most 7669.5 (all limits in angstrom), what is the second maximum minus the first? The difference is 1.1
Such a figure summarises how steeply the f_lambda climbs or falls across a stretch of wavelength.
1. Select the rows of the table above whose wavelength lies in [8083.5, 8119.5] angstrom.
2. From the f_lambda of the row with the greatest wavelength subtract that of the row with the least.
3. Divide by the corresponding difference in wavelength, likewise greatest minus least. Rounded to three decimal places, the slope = -0.015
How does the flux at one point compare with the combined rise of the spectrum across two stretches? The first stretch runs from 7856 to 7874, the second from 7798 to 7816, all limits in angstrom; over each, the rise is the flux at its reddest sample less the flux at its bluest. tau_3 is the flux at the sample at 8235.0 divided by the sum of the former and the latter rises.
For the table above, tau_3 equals -10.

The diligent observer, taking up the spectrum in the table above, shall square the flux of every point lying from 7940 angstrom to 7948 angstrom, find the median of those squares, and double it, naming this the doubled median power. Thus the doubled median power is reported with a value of 454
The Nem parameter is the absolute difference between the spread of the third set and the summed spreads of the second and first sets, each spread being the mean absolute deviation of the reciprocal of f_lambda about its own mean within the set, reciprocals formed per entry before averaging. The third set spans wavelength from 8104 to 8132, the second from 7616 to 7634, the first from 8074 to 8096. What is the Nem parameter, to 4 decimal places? 0.0043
